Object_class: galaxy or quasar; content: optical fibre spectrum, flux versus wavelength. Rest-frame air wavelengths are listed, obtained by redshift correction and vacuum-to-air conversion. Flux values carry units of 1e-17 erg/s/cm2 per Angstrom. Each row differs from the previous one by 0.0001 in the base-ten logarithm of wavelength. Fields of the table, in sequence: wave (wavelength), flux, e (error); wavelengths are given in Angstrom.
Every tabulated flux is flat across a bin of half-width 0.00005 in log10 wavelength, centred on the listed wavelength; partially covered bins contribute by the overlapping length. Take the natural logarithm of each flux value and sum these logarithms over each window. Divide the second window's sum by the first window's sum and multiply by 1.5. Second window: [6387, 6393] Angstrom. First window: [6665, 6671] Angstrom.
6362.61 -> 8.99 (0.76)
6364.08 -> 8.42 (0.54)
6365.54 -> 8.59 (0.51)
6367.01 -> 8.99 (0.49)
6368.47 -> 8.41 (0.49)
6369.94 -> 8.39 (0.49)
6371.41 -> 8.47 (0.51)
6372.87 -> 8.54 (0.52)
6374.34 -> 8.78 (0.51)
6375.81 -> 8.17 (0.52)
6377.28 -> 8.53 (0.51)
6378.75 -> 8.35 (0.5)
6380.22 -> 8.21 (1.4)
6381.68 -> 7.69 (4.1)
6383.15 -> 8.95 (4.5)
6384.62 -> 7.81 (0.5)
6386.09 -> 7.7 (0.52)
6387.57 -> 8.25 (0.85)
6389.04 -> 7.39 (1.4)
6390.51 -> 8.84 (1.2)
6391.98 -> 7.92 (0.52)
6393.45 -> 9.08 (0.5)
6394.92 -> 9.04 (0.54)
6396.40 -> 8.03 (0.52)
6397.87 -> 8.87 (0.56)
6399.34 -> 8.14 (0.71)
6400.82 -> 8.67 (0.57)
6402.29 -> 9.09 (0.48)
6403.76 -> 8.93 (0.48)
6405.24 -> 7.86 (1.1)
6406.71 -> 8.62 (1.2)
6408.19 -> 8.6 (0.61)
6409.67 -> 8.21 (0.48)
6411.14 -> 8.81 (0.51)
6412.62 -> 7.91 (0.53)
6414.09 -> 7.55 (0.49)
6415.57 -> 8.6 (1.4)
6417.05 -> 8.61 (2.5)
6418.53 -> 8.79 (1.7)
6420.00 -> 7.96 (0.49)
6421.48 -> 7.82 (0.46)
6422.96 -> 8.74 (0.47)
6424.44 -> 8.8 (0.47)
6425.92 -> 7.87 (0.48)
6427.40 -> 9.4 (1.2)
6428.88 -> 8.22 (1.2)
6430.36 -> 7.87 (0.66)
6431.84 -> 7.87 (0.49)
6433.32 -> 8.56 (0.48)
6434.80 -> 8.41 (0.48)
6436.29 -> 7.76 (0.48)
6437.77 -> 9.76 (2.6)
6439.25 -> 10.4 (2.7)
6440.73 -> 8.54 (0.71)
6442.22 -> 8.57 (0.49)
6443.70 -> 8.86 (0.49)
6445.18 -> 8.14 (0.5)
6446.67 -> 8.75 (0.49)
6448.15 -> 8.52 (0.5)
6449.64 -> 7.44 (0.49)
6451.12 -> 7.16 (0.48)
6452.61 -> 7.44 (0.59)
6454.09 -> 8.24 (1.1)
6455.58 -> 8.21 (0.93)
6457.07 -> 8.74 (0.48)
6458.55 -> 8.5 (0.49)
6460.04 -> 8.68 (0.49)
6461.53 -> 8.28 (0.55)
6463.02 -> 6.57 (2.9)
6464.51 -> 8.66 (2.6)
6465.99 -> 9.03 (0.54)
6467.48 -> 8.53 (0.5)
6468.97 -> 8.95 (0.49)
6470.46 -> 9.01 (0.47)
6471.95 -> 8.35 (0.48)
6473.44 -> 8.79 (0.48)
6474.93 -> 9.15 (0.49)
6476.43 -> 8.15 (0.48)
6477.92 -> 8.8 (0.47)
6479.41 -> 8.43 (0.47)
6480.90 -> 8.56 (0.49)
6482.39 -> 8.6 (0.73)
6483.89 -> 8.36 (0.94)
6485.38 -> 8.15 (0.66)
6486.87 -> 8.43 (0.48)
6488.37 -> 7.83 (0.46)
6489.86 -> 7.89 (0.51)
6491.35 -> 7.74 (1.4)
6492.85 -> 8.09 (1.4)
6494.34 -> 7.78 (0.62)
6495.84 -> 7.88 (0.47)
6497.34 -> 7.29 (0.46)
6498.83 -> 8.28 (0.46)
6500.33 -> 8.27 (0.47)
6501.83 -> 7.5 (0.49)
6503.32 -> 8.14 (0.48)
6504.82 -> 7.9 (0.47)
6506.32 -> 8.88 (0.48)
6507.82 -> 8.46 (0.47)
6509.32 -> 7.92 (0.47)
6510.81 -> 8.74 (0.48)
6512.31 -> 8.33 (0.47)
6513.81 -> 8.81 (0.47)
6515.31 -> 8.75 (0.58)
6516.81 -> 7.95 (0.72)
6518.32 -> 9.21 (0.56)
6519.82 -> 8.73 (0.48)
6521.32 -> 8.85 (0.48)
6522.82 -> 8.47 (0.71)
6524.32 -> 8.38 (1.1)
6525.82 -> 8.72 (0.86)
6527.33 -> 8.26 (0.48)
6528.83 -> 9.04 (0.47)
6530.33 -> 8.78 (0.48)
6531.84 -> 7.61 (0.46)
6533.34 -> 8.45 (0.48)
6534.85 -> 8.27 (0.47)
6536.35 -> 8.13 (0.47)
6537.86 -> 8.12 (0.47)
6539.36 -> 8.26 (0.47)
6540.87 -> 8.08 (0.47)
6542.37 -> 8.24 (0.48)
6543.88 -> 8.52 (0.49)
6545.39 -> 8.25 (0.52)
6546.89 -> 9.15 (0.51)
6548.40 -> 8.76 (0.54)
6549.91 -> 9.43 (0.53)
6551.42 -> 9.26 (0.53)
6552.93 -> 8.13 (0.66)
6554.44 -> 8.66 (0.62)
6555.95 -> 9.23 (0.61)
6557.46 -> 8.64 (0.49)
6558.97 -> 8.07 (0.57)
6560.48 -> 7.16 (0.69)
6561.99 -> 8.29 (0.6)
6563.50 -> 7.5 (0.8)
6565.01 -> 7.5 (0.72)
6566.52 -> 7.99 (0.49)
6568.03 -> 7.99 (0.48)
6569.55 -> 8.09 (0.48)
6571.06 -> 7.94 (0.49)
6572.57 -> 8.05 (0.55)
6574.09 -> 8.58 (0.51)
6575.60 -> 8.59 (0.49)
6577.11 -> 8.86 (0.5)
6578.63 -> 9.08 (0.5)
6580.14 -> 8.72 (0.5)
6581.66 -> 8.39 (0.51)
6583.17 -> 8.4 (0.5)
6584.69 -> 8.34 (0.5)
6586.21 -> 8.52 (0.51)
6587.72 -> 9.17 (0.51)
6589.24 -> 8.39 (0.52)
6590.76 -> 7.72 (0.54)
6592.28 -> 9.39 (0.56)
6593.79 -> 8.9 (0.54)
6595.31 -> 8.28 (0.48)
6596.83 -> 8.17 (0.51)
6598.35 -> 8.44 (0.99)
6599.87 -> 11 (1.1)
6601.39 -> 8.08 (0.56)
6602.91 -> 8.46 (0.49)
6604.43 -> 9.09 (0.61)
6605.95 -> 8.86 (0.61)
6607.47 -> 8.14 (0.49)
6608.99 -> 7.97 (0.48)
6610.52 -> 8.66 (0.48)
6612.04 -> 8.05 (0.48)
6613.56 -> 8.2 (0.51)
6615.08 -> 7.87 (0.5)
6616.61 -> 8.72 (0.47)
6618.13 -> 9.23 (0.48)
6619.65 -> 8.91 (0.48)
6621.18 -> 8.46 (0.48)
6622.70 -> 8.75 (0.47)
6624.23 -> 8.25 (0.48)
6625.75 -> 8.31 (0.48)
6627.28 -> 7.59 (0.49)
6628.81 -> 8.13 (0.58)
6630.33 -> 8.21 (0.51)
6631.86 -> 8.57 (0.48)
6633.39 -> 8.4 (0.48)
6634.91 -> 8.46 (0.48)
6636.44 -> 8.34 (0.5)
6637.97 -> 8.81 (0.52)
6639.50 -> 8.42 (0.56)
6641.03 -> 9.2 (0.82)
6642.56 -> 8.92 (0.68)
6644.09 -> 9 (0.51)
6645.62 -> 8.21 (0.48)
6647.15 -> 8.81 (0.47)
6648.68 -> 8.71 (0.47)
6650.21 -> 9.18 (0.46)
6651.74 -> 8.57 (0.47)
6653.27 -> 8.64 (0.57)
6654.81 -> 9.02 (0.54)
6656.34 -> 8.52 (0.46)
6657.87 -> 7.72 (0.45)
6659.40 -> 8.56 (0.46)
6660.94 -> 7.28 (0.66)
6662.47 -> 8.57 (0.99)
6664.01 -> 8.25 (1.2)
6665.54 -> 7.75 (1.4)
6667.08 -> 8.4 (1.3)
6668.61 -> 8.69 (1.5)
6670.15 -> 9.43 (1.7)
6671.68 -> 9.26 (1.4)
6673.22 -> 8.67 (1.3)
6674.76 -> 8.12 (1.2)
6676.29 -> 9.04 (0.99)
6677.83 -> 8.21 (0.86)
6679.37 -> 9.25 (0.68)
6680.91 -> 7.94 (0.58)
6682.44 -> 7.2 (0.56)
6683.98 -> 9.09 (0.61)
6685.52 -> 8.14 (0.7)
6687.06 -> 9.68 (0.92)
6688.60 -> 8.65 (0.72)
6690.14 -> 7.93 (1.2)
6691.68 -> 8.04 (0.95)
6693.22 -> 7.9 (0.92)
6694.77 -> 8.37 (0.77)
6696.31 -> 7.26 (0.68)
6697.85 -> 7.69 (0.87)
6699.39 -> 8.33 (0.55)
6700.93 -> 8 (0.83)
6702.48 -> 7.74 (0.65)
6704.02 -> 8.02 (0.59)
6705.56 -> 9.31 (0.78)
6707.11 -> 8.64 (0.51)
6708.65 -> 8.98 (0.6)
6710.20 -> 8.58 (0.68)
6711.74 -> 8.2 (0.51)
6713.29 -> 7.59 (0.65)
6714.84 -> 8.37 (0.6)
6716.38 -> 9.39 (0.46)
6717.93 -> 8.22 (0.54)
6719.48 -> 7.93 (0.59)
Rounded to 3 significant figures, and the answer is 1.46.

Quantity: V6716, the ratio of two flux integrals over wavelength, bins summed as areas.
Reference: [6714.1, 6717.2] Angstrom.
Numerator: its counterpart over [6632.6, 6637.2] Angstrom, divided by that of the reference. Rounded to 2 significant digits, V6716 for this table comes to 1.4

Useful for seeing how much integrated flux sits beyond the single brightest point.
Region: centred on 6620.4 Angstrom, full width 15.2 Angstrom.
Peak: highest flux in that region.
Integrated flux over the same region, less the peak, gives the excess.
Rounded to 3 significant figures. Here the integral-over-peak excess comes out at 119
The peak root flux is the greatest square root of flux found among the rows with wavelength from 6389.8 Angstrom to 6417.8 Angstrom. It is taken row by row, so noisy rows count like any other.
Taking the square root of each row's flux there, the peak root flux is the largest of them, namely 3.01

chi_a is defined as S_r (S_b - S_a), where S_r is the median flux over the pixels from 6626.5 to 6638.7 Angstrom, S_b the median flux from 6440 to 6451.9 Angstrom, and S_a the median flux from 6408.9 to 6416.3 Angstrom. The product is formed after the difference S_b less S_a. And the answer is 3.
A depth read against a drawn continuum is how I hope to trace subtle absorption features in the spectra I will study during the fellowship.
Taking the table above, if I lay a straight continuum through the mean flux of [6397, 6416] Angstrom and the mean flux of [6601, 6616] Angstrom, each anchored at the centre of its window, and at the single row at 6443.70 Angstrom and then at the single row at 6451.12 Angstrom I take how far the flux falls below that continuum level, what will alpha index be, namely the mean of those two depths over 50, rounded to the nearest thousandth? 0.008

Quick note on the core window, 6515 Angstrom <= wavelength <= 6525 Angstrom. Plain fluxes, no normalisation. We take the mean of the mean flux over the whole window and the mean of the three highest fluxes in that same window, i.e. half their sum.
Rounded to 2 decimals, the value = 8.78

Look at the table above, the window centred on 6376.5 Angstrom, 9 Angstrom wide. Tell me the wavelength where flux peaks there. 6374.34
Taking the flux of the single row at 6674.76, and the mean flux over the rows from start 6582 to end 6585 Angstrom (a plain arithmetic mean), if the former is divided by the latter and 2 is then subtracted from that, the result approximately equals -1.03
